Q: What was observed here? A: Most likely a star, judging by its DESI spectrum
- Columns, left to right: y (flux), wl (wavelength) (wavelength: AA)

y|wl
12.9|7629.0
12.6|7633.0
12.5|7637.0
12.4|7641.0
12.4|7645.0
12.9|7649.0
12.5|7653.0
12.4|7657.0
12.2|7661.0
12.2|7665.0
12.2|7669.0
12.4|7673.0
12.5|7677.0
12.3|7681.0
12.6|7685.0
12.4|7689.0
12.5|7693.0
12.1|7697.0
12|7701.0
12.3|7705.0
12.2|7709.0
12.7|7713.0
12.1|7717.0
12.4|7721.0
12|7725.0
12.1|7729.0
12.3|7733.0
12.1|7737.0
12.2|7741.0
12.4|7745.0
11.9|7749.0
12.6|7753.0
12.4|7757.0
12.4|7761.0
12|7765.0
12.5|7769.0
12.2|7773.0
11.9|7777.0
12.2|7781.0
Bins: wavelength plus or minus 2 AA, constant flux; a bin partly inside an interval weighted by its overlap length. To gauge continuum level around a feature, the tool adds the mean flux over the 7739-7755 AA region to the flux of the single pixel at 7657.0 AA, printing 24.7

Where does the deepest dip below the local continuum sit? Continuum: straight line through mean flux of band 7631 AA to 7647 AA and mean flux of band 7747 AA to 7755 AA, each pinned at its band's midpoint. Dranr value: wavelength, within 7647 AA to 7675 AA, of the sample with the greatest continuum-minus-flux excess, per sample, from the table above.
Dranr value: 7661.0 AA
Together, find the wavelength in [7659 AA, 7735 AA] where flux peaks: 7713.0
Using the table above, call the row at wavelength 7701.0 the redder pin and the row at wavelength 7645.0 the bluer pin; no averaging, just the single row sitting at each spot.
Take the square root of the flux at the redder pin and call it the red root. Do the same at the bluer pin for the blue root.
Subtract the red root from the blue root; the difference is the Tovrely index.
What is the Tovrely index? 0.06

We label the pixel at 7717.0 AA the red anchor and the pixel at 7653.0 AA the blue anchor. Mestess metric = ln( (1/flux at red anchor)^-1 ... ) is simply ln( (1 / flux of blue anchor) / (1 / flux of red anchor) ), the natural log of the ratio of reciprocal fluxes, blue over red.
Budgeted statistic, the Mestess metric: -0.03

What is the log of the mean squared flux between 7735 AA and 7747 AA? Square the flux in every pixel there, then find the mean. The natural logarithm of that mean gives 5.01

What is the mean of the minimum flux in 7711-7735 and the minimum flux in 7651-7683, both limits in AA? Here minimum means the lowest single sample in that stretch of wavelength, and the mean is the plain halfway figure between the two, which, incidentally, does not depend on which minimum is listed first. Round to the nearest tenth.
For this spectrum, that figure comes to 12.1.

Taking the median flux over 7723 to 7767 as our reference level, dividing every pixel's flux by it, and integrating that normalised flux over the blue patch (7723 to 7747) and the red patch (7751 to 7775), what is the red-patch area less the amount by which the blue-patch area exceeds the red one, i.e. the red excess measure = 24.6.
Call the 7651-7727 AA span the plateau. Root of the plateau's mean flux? 3.509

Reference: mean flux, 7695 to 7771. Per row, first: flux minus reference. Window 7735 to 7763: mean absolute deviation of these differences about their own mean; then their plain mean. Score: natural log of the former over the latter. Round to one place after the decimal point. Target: 1.6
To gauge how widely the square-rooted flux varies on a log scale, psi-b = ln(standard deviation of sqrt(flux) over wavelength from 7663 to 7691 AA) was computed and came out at -3.9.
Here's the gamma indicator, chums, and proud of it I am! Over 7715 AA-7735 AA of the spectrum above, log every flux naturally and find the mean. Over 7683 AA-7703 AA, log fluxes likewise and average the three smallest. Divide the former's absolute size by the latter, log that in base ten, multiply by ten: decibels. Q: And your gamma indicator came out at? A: 0.002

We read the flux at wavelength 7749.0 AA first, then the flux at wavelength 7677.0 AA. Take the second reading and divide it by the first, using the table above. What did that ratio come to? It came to 1.05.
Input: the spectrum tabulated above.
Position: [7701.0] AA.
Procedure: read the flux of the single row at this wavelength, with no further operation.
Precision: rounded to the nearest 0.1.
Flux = 12.0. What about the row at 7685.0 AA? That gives 12.6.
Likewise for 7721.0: 12.4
